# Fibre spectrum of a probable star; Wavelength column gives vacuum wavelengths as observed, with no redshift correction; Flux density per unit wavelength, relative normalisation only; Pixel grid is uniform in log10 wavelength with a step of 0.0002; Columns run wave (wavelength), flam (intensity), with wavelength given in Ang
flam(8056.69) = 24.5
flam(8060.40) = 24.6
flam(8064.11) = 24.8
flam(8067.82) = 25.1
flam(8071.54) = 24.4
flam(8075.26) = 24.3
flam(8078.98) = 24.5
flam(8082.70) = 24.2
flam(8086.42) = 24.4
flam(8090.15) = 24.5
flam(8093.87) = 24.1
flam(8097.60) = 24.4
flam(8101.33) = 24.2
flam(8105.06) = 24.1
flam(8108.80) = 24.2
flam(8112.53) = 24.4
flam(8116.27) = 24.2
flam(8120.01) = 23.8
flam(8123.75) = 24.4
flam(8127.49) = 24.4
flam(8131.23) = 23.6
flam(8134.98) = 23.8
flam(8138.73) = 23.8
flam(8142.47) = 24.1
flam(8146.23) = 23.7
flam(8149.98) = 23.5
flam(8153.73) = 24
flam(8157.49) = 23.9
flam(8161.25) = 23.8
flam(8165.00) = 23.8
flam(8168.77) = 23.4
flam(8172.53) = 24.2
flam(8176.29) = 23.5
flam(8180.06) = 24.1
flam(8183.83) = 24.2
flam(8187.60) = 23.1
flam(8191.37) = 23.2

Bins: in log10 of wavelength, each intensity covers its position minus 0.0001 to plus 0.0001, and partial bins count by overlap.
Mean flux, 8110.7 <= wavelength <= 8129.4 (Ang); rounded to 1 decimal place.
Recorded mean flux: 24.2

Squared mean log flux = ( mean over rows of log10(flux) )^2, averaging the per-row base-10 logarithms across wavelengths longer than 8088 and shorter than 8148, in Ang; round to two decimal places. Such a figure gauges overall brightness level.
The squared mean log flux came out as 1.91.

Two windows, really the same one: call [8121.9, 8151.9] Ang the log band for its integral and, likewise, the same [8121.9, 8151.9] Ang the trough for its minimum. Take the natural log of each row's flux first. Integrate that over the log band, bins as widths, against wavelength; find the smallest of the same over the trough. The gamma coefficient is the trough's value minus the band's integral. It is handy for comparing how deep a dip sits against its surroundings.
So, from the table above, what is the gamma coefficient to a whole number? -92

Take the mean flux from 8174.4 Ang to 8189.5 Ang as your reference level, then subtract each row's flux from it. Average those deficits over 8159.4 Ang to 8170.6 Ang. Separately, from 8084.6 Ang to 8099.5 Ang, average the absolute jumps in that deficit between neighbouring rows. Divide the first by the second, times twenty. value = 4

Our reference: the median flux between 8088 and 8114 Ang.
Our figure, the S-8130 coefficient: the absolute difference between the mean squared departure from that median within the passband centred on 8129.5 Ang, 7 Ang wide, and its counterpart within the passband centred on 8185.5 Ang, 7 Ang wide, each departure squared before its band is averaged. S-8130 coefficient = 0.4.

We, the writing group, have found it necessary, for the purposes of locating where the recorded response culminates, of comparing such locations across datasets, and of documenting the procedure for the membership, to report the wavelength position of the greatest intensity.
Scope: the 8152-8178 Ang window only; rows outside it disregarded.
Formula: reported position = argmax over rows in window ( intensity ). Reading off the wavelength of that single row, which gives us 8172.53 Ang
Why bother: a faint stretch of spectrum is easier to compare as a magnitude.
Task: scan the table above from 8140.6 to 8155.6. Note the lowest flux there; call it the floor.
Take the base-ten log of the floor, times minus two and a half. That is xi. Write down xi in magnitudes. -3.43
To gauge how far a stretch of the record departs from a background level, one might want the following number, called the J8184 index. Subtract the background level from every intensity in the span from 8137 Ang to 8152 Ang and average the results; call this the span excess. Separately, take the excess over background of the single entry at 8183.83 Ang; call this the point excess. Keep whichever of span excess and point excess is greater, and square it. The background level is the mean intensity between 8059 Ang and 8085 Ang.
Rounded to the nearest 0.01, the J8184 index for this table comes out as 0.13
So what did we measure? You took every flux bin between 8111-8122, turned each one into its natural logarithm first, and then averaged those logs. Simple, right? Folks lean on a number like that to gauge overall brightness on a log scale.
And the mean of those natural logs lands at 3.18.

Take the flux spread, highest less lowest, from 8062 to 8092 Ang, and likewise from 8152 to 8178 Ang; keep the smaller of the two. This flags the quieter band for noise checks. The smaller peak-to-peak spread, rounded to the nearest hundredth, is 0.80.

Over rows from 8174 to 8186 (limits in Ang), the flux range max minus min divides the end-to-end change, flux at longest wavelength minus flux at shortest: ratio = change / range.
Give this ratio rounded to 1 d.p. 1.0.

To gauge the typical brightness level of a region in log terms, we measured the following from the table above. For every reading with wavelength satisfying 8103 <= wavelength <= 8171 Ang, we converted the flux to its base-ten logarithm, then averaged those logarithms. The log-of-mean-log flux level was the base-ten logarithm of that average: 0.1396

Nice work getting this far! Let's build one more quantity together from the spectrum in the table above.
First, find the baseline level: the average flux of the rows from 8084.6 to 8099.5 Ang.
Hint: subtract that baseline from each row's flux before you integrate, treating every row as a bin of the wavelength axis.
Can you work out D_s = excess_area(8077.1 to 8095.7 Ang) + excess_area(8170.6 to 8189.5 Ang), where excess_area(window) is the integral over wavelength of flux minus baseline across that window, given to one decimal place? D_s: -10.2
